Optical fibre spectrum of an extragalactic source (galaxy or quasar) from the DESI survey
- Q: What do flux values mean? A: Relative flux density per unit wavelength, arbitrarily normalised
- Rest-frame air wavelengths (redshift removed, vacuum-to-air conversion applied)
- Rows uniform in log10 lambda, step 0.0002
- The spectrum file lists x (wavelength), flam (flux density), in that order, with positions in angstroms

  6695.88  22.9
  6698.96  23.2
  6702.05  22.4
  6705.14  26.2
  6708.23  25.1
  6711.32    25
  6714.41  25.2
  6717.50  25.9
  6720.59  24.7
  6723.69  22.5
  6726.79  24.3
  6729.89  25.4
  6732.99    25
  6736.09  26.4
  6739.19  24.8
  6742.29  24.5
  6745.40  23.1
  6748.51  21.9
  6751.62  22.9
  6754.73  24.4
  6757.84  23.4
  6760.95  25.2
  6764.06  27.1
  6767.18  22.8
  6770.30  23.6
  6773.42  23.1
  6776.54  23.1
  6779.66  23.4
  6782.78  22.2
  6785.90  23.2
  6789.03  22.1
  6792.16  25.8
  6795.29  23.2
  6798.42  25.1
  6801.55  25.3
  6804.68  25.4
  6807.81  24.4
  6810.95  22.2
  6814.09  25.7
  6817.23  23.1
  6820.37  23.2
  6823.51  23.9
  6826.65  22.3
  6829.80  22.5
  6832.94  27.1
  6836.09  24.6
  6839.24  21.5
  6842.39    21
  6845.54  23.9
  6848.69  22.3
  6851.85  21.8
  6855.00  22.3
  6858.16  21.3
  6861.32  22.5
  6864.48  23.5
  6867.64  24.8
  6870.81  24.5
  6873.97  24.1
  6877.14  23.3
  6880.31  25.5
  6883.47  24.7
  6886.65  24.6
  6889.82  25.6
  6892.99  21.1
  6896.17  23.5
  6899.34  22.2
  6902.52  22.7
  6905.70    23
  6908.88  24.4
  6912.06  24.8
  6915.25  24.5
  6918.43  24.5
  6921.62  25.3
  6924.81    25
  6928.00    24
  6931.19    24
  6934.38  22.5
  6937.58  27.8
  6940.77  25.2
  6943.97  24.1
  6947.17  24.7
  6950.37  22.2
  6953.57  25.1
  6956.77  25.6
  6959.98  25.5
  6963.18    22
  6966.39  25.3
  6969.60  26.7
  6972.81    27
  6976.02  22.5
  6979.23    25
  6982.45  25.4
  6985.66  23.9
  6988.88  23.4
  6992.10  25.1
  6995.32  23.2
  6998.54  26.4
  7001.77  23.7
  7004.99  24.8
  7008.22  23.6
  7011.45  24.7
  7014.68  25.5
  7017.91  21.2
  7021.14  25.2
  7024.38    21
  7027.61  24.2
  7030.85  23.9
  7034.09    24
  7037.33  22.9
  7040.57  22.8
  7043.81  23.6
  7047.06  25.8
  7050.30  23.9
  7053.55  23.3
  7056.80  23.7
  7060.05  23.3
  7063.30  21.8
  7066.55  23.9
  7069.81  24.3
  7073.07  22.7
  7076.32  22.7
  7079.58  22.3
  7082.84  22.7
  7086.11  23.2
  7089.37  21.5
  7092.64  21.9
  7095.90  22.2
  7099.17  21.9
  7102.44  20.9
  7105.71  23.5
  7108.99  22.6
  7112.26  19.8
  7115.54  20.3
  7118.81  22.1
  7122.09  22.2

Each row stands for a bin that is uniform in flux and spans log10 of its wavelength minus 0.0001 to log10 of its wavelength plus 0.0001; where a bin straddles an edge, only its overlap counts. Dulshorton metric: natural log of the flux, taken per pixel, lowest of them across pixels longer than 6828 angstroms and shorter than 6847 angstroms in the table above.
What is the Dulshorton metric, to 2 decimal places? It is 3.04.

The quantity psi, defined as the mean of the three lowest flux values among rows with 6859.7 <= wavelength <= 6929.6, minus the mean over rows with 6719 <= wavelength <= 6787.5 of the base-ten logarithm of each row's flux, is 20.6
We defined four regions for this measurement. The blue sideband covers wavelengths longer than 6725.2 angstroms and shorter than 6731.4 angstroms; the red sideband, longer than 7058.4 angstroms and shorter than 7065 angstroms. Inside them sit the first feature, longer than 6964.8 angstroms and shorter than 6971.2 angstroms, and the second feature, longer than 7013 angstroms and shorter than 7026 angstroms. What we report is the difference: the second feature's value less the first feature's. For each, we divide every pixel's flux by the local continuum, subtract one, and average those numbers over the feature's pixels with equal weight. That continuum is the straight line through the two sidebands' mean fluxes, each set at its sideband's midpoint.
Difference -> -0.104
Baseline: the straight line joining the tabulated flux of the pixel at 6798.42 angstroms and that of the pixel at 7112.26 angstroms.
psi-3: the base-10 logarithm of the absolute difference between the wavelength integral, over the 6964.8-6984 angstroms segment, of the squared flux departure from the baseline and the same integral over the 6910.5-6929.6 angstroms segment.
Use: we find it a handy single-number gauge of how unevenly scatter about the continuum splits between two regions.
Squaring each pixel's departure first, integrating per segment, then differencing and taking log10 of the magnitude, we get 2.26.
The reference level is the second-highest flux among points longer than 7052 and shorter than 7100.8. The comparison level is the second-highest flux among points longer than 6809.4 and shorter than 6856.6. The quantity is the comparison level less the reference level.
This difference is 1.8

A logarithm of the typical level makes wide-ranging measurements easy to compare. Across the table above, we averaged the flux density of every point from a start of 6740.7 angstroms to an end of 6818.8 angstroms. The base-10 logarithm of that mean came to 1.377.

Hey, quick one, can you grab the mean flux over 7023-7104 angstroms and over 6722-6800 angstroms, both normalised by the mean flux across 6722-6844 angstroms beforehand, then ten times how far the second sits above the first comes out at 0.40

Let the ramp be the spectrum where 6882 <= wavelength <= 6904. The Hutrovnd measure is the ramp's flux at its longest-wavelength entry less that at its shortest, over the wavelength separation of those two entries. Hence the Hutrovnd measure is -0.10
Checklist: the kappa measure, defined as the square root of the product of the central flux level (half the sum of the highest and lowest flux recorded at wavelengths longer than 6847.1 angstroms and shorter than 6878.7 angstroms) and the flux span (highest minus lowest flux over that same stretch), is 9.0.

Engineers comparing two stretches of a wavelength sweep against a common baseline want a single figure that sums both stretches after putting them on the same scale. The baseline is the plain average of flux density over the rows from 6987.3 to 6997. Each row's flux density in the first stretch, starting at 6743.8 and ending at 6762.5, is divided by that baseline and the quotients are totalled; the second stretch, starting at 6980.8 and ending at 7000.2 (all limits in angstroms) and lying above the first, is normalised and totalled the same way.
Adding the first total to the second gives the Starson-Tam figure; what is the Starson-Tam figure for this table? 12.1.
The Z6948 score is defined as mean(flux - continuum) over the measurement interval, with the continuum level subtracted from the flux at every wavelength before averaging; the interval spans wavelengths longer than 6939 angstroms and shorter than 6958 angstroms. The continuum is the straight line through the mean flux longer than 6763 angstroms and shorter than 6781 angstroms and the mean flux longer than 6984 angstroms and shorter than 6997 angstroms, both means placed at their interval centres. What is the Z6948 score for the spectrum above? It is 0.59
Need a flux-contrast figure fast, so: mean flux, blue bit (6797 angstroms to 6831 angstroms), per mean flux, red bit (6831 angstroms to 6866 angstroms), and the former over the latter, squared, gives 1.09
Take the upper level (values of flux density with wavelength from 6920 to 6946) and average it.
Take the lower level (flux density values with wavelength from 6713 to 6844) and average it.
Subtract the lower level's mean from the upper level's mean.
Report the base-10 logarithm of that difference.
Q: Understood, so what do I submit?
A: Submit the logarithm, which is -0.11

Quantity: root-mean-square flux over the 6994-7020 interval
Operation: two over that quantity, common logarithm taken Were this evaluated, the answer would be -1.08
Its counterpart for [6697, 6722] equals -1.09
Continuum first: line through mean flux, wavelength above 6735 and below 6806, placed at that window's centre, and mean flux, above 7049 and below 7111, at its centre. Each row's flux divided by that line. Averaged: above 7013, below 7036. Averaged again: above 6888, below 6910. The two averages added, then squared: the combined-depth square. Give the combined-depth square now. 4.06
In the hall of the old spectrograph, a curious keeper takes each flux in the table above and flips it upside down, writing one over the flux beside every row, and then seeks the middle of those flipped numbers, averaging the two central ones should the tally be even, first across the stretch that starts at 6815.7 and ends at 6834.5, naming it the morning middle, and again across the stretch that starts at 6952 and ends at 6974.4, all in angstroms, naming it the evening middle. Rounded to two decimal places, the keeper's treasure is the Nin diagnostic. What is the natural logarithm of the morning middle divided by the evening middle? 0.10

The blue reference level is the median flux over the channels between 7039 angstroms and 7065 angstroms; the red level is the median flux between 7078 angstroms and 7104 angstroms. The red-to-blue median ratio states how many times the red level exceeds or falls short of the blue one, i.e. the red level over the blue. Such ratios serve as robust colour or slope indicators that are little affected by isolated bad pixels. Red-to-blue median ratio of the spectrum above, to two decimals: 0.94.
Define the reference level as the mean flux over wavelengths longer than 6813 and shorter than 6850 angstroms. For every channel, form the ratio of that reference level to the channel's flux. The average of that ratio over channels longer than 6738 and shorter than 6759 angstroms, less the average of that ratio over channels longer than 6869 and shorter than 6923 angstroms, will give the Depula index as 0.018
